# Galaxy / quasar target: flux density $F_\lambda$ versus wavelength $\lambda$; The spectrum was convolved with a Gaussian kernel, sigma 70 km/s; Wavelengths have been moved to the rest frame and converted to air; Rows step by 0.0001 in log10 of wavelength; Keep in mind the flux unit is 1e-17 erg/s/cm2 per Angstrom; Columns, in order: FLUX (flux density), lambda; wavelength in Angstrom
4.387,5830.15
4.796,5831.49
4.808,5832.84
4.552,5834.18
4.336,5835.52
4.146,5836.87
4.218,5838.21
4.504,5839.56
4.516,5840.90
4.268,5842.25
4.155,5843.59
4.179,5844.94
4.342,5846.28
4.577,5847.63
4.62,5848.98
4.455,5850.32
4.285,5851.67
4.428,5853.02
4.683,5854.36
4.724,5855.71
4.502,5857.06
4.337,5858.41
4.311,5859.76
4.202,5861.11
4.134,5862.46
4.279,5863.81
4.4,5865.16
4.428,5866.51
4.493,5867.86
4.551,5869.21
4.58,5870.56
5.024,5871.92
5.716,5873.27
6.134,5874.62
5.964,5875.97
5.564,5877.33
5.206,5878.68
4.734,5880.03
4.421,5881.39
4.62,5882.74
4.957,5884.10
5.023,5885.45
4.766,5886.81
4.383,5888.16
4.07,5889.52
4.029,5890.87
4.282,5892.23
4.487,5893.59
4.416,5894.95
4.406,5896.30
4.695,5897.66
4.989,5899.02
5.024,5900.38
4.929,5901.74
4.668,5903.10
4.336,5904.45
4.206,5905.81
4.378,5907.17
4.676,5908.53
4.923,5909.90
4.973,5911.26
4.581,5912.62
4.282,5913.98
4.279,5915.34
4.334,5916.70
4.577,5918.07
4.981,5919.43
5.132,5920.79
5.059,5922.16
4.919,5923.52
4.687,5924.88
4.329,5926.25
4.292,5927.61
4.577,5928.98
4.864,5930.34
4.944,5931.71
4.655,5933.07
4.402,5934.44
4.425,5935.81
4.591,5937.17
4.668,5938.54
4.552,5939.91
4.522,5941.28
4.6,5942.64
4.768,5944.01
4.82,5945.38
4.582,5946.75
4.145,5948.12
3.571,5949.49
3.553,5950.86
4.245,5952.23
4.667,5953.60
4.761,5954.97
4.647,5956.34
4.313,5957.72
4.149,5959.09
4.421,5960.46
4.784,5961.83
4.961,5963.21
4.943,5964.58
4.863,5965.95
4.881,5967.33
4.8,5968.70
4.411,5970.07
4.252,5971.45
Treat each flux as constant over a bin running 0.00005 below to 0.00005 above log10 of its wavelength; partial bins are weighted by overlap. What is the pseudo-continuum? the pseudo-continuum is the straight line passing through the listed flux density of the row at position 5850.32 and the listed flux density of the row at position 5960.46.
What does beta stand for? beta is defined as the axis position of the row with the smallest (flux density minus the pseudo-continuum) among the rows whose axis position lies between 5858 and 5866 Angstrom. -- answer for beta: 5862.46 Angstrom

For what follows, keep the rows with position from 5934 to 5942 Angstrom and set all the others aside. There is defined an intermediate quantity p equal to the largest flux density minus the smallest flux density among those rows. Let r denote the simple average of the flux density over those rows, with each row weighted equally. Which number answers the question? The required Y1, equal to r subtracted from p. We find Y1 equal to -4.26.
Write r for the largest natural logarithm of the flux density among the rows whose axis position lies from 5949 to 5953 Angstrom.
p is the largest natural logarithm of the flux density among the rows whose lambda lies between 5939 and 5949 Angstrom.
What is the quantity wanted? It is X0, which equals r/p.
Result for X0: 0.919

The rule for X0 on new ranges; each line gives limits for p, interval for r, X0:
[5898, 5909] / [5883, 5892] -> 1.000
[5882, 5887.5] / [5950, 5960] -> 0.967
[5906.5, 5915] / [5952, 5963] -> 0.976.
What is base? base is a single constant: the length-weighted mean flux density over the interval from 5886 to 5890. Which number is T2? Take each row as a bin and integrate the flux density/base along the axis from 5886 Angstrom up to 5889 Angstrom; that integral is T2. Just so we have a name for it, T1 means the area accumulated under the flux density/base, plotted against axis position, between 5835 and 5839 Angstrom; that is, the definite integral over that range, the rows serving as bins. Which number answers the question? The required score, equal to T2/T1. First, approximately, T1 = 3.8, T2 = 3.1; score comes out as 0.8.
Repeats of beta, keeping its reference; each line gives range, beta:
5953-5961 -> 5959.09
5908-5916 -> 5915.34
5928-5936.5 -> 5934.44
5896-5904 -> 5896.30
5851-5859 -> 5851.67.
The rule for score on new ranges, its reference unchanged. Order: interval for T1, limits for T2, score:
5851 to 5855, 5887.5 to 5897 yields 2.3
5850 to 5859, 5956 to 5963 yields 0.8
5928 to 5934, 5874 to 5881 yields 1.4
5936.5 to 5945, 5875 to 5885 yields 1.3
